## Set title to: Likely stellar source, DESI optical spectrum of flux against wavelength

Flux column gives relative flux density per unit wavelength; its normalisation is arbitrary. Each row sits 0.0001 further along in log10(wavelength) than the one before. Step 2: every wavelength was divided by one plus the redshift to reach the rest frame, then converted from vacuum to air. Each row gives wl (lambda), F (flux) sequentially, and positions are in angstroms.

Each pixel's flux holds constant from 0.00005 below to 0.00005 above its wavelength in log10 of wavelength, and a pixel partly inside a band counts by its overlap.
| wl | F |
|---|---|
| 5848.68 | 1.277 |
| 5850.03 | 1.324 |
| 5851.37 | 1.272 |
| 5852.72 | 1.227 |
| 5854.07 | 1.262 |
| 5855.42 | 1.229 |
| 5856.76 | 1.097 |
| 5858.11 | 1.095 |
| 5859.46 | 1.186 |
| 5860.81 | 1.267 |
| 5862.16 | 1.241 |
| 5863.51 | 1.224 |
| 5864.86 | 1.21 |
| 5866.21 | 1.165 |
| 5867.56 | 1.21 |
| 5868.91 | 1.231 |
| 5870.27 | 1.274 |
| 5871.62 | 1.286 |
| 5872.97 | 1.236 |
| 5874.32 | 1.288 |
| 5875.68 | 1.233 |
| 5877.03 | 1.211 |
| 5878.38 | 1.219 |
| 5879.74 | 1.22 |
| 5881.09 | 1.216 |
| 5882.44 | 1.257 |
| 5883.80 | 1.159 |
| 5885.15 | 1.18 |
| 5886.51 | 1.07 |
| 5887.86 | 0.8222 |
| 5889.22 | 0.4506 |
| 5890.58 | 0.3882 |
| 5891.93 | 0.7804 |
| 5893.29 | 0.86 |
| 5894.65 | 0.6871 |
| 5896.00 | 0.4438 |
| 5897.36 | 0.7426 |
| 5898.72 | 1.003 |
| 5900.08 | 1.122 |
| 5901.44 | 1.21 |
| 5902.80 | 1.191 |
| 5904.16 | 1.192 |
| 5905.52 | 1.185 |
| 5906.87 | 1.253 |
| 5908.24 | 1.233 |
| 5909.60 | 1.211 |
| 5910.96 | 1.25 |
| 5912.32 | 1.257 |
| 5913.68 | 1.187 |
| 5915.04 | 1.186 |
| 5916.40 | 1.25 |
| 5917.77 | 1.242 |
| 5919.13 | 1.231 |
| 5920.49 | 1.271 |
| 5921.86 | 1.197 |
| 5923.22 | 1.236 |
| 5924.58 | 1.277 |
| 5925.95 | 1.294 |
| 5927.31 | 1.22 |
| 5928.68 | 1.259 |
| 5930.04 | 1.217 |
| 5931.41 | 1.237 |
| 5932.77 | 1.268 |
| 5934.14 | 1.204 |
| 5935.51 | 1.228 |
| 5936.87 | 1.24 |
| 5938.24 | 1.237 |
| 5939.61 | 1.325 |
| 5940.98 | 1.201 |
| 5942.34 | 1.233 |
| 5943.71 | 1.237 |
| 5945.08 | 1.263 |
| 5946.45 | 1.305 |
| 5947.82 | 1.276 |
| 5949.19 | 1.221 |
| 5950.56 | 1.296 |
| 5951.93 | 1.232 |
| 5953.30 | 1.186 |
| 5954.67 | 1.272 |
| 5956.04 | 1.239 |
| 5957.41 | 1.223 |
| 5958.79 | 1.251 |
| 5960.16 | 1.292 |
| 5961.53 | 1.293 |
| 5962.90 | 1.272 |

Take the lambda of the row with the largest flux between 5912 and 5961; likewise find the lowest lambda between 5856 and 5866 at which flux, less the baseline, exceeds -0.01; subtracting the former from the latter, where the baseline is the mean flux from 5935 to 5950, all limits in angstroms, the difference -78.8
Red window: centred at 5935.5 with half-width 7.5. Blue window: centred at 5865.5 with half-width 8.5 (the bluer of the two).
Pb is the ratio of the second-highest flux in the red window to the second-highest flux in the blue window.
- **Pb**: 1.00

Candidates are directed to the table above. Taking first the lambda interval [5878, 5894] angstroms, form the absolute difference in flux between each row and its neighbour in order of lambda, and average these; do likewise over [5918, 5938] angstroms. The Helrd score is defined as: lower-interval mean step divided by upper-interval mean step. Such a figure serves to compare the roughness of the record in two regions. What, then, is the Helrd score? 3.27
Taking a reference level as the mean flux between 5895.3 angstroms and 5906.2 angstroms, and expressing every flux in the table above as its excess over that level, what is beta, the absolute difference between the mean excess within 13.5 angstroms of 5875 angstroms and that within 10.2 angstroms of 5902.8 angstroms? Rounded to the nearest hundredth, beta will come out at 0.14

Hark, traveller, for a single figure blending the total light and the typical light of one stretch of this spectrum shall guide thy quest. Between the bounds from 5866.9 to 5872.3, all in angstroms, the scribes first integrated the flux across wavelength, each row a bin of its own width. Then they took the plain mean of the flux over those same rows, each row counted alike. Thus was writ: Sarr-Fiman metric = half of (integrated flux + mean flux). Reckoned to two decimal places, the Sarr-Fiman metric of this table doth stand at 4.00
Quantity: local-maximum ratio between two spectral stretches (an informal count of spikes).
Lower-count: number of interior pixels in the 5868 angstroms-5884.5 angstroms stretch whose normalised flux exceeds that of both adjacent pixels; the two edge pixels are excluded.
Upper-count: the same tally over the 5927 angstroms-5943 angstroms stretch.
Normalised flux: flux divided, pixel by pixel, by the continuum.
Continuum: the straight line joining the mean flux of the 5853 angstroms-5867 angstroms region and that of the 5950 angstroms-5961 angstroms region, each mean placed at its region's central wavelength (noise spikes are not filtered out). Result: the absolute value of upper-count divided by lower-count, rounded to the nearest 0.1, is 1.0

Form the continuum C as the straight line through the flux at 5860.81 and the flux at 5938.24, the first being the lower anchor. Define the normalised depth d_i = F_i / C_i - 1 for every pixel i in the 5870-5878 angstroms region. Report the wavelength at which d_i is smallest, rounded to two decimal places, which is 5877.03 angstroms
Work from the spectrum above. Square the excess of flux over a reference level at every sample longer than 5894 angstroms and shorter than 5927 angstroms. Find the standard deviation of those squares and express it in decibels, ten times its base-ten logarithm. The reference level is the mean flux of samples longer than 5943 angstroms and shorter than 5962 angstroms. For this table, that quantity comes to -8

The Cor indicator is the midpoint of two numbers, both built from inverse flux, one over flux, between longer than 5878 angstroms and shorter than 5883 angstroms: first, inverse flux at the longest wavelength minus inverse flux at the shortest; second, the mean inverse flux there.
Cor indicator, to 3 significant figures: 0.395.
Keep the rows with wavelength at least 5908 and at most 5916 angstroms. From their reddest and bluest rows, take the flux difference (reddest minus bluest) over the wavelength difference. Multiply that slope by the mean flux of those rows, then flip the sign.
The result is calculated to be 0.008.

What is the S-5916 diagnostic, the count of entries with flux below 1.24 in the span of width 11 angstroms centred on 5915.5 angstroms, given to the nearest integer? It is 3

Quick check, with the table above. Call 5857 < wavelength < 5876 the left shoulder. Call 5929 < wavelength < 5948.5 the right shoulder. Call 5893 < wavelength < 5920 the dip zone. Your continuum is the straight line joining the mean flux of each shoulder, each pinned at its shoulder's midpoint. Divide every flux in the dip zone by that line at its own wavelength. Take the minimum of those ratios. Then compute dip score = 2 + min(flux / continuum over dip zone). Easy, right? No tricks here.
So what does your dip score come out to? 2.4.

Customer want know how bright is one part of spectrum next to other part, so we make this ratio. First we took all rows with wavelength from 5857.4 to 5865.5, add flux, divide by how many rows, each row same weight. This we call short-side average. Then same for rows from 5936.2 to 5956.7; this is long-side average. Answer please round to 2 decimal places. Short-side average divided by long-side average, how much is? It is 0.96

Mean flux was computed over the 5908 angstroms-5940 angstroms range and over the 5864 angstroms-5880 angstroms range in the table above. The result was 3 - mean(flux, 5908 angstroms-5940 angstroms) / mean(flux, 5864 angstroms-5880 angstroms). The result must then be 2.0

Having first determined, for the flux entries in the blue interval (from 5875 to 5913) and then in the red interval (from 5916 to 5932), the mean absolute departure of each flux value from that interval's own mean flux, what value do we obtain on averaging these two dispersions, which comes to 0.12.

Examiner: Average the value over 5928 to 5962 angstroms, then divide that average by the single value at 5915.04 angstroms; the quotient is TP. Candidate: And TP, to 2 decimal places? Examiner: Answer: 1.05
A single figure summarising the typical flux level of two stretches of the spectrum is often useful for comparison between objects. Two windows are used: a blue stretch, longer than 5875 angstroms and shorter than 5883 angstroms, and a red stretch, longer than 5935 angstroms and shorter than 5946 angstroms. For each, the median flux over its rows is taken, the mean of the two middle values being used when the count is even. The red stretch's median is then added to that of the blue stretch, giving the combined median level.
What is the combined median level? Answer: 2.46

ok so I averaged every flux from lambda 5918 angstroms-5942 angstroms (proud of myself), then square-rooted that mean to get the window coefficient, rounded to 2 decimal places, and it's 1.12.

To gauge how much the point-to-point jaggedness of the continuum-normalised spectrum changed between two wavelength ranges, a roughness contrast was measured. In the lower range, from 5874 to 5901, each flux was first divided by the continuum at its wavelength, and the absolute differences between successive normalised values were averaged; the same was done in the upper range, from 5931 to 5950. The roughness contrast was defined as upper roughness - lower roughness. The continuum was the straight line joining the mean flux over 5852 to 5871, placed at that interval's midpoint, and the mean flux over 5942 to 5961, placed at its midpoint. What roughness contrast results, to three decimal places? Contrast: -0.079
